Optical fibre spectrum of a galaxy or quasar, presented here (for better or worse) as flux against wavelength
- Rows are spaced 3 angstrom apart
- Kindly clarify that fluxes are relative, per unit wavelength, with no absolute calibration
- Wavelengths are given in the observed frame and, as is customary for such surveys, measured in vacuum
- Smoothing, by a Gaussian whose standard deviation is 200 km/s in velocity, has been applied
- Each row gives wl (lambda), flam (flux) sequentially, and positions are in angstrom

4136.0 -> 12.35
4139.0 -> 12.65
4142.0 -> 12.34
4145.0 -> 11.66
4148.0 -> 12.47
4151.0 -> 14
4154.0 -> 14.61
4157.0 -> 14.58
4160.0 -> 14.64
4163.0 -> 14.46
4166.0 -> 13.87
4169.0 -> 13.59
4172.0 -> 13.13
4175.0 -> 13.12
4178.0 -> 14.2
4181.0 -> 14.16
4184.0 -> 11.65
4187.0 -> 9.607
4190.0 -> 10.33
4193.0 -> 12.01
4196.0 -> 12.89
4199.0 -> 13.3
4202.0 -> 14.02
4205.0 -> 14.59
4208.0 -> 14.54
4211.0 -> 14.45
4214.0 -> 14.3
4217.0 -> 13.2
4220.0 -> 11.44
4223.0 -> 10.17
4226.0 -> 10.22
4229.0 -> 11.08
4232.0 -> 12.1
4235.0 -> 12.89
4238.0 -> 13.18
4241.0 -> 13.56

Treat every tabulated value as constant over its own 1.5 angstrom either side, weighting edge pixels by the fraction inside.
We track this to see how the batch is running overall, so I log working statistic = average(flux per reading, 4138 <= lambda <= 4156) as 13.0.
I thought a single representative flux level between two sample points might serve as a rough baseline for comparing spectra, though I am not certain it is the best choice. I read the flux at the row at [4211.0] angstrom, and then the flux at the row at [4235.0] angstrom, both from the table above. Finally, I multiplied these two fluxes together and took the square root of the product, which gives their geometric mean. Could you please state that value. 13.6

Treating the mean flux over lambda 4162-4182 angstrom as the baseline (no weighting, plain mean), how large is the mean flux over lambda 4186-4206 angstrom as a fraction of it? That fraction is 0.90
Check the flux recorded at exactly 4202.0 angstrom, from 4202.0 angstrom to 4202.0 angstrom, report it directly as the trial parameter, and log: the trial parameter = 14.02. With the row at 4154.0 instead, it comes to 14.61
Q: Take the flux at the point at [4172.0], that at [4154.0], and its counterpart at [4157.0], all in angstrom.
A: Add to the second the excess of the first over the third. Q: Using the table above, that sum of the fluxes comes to 13.2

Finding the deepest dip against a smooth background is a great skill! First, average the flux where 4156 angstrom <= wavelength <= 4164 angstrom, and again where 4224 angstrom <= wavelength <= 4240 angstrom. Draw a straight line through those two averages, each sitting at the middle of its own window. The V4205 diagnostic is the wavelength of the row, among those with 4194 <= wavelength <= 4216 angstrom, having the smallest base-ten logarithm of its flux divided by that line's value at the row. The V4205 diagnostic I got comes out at 4196.0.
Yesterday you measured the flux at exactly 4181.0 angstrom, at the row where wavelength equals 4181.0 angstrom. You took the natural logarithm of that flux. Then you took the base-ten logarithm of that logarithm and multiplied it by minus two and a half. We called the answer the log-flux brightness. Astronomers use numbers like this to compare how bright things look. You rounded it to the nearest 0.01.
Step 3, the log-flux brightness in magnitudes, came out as -1.06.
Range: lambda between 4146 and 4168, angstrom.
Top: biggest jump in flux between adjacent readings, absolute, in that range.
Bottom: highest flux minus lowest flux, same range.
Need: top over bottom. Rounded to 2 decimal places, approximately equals 0.71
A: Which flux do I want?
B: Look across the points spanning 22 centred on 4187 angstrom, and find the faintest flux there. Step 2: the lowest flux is 9.607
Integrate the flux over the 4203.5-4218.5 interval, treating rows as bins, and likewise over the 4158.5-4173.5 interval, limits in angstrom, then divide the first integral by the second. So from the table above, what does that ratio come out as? 1.02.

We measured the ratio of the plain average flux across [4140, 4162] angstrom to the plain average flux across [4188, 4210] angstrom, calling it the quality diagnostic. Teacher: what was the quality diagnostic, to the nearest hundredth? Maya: 1.03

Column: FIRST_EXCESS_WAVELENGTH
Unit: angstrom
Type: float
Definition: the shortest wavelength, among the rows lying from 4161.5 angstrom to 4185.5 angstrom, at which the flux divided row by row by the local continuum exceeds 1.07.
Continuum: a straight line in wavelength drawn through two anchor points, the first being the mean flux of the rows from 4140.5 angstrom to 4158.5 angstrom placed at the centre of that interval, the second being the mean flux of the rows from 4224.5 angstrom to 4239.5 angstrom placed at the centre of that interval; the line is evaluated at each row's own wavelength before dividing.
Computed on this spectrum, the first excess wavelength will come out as 4163.0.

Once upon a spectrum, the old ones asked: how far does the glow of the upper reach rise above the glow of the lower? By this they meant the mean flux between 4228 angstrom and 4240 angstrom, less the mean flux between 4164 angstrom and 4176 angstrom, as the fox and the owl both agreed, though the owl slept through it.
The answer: -1.1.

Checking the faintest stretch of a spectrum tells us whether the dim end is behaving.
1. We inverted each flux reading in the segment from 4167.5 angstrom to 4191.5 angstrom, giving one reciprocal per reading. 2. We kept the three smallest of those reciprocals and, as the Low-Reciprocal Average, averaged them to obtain 0.0715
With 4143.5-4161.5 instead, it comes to 0.0684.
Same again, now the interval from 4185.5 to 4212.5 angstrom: 0.0688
